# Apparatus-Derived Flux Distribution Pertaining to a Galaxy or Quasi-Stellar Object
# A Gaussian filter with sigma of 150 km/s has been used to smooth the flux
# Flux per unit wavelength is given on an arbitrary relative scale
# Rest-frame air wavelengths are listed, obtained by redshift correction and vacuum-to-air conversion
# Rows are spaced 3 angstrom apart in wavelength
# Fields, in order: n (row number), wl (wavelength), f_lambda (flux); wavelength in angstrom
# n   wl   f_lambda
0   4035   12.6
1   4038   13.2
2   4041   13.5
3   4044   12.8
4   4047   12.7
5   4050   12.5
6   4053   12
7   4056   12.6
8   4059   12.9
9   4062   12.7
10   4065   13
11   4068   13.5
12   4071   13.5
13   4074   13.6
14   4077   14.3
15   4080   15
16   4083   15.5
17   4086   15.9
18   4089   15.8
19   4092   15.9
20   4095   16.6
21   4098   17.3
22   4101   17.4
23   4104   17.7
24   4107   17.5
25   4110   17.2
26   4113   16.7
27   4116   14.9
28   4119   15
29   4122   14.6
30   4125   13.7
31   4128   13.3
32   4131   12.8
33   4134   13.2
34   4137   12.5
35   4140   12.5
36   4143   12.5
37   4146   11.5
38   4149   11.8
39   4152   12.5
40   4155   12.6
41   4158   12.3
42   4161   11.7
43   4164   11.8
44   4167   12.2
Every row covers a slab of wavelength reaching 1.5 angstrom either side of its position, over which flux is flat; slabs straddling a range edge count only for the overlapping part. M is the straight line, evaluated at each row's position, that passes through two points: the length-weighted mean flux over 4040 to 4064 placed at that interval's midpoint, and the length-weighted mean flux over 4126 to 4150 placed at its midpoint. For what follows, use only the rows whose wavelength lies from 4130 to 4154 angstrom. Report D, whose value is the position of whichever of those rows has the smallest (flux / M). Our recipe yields 4146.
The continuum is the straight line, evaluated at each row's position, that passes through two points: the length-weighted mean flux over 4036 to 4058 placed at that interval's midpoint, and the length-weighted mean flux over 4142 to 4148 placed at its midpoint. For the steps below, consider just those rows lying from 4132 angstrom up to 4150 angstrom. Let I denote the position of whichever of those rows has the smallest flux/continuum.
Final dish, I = 4146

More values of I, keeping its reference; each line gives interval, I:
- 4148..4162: 4161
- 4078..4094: 4080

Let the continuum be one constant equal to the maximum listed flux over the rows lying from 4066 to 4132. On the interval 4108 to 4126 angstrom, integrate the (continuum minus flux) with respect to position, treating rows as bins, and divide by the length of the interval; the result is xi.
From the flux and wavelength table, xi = 2.2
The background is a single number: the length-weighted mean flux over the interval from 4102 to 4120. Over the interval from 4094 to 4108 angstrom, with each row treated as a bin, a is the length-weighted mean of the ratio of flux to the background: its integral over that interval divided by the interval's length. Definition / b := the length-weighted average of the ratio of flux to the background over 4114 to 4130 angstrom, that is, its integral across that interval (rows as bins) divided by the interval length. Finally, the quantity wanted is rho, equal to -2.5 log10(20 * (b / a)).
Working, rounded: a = 1.05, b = 0.86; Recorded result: -3.05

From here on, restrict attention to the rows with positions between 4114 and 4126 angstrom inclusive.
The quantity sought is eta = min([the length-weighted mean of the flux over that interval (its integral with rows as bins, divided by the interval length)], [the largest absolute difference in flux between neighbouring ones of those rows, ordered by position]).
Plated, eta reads 0.90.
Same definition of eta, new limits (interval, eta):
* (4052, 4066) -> 0.60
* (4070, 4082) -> 0.70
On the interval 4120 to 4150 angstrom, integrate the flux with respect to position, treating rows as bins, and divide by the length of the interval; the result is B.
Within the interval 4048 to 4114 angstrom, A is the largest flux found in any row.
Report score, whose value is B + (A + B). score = 43.5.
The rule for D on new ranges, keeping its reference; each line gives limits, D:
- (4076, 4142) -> 4137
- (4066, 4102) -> 4068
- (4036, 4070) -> 4053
